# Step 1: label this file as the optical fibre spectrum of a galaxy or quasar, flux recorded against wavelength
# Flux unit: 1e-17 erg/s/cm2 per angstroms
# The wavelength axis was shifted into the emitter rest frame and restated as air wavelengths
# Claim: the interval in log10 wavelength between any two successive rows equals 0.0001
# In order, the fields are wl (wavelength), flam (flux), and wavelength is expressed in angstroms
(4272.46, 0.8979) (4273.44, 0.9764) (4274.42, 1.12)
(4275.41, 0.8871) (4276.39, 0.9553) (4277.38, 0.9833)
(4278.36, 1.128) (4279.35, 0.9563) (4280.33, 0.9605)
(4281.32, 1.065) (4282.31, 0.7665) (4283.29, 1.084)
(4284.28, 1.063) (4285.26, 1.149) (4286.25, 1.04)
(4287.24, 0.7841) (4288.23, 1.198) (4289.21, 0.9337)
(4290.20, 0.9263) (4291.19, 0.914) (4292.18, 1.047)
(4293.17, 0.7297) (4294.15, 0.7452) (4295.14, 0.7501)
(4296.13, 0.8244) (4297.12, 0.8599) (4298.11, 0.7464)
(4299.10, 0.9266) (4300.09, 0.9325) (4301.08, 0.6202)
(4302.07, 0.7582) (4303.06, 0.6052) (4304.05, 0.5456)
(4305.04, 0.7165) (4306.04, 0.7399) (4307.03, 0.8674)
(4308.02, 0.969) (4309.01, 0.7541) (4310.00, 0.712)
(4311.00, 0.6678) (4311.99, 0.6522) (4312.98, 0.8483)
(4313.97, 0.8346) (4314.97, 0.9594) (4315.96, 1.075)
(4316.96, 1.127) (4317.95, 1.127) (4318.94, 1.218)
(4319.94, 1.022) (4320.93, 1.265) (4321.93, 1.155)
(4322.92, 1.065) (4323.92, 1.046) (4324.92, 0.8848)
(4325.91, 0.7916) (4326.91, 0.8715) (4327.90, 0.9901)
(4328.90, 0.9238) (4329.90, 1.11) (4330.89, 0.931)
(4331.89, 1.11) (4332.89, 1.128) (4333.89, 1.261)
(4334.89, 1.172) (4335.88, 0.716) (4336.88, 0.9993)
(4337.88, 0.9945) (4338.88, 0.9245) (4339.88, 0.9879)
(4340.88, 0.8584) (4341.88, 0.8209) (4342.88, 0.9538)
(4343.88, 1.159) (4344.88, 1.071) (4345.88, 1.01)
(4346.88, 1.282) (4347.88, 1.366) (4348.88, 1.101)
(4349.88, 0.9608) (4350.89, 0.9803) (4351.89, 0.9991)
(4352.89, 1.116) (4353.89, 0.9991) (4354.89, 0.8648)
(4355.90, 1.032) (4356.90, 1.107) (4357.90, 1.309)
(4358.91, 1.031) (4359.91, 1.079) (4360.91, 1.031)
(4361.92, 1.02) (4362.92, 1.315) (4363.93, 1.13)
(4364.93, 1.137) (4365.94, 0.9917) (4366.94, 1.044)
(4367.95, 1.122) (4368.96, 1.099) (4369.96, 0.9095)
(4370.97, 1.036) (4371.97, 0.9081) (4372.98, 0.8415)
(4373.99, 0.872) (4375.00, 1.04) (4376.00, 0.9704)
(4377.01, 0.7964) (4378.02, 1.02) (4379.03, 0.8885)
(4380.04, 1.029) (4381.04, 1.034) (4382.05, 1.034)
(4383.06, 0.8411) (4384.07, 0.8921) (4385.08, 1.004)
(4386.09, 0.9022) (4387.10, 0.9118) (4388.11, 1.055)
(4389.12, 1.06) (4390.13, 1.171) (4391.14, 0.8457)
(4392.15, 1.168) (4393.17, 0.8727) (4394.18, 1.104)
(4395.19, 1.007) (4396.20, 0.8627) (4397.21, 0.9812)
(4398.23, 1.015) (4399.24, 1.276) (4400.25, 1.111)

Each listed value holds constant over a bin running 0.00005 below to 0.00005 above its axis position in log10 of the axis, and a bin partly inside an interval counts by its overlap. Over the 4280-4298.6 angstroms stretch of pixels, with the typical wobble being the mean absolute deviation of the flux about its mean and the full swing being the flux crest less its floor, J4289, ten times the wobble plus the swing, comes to 1.74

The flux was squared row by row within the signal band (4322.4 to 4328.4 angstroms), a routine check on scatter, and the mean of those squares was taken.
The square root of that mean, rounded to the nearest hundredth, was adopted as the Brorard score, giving 0.95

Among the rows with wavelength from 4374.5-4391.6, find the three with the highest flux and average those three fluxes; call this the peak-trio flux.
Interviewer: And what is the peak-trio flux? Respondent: 1.10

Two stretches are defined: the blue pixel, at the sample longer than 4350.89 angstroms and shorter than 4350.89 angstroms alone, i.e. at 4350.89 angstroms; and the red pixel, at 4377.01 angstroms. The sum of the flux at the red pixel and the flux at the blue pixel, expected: 1.78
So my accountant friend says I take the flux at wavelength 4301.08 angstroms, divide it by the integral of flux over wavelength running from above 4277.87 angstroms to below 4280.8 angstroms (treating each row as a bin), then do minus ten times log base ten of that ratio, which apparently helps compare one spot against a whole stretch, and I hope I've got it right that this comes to 6.8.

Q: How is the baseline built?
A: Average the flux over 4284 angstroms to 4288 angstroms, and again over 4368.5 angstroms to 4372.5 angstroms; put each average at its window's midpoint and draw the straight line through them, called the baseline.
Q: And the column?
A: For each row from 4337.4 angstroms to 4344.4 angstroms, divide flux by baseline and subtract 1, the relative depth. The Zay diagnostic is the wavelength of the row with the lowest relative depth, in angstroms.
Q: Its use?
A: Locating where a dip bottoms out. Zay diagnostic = 4341.88 angstroms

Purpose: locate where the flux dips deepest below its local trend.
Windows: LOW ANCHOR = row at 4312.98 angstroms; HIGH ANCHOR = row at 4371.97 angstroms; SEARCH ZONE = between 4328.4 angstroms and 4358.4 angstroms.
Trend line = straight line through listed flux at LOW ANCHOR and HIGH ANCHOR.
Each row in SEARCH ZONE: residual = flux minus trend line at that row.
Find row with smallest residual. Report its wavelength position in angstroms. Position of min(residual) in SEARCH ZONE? 4335.88 angstroms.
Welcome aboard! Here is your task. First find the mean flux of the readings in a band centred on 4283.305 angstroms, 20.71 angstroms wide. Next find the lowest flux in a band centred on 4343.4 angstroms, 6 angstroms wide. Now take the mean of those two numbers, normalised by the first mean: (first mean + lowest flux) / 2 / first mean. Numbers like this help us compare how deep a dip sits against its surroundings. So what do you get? 0.92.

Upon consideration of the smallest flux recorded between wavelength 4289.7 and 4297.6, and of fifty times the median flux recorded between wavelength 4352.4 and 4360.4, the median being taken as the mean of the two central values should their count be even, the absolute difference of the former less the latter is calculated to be 52.0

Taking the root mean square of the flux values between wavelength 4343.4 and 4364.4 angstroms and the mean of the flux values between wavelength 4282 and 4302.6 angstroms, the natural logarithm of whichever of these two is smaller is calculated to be -0.11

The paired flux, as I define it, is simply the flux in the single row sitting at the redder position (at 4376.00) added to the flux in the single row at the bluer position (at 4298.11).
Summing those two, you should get 1.72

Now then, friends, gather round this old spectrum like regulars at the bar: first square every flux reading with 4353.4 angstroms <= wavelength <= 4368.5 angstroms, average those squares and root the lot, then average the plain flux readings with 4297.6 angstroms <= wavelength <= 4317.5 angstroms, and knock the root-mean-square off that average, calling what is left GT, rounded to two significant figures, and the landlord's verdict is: -0.28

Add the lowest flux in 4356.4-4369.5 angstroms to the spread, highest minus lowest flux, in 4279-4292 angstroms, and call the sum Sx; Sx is 1.42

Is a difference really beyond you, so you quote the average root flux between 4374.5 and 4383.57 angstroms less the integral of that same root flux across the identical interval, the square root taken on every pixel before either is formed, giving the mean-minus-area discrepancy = -7.91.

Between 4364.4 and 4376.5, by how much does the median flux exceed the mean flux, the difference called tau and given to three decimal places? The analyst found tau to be 0.016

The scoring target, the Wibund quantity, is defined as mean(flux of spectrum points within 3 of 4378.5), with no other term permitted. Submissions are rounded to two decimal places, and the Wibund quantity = 0.96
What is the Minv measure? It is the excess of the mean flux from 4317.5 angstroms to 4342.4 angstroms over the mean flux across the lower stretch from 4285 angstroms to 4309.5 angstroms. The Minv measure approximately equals 0.17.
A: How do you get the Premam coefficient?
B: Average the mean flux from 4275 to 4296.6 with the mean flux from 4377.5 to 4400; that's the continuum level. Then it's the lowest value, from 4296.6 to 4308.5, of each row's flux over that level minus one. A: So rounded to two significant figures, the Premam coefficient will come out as -0.44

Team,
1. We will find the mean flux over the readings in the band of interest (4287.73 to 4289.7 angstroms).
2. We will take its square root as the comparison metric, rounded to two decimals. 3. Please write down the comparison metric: 1.03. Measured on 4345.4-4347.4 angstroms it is 1.07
